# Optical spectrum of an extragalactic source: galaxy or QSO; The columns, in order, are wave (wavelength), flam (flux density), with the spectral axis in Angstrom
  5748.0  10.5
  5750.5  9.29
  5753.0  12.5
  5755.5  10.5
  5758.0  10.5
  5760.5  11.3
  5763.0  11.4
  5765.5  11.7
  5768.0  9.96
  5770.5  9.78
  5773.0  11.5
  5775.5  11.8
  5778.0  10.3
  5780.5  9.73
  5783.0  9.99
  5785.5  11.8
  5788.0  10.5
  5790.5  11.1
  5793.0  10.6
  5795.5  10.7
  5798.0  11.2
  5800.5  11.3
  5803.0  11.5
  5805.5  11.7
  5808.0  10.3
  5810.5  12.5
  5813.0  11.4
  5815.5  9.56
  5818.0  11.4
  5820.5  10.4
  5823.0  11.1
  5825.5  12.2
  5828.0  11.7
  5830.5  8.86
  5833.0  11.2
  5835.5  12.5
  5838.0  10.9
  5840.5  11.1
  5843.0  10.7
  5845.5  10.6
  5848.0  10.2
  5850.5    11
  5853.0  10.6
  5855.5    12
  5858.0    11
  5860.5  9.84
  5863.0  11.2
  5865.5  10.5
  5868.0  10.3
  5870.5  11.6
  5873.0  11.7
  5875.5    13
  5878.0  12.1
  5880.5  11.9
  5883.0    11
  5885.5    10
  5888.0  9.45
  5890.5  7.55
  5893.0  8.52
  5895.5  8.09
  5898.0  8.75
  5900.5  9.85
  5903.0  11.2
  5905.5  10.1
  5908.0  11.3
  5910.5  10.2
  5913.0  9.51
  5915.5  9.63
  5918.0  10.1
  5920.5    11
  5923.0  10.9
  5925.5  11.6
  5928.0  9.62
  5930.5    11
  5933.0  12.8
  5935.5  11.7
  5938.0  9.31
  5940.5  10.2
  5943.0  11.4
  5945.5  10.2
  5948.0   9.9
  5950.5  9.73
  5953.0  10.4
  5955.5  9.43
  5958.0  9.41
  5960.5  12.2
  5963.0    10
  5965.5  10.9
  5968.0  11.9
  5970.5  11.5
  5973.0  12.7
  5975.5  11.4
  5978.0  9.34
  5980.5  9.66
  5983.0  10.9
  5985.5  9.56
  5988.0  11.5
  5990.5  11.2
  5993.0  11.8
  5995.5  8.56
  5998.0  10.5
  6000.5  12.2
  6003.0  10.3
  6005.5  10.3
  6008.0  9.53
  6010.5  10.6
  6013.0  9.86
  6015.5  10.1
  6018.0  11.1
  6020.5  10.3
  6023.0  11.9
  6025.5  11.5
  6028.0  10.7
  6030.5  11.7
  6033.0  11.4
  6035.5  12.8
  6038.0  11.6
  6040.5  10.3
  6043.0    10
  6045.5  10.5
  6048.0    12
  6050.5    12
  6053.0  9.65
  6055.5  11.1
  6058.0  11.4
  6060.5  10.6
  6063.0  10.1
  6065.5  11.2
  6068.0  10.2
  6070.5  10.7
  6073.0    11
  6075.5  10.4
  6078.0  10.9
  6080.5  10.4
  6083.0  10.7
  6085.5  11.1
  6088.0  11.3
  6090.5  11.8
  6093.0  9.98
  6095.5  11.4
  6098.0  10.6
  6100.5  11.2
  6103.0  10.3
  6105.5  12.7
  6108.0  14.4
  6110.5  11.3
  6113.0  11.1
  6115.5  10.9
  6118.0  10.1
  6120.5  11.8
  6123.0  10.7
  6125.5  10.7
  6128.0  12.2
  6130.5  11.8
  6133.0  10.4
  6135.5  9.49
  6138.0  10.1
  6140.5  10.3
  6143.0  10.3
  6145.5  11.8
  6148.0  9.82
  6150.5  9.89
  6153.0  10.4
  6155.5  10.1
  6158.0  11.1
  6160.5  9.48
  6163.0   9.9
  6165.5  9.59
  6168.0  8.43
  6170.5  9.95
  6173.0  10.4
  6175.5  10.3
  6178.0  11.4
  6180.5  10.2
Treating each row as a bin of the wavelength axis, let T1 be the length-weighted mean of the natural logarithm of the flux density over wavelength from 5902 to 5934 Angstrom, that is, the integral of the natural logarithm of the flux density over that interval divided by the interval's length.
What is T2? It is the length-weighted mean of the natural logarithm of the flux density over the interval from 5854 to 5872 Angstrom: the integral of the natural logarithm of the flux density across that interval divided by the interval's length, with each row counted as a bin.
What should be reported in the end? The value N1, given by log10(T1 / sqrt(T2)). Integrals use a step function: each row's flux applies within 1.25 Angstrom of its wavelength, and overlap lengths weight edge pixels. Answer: 0.185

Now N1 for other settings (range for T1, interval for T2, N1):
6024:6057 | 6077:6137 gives 0.192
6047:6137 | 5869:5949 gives 0.195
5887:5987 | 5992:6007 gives 0.181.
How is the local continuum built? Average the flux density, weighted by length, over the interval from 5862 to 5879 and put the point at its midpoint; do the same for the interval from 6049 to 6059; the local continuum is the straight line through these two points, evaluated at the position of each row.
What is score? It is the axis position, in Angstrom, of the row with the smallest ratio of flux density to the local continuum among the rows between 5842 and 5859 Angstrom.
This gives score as 5848.0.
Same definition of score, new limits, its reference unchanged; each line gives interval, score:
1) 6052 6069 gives 6053.0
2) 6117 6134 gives 6118.0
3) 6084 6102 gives 6093.0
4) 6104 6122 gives 6118.0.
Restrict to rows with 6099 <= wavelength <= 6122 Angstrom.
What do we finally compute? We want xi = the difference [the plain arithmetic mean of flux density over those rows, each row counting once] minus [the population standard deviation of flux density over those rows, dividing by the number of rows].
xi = 10.3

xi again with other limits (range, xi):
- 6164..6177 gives 9.0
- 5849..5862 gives 10.2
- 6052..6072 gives 10.1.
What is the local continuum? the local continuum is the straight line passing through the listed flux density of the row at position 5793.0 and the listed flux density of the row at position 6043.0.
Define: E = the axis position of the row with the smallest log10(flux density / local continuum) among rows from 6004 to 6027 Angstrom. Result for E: 6008.0 Angstrom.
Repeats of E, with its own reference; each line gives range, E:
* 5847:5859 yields 5848.0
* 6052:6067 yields 6053.0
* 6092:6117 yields 6093.0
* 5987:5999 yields 5995.5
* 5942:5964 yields 5958.0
